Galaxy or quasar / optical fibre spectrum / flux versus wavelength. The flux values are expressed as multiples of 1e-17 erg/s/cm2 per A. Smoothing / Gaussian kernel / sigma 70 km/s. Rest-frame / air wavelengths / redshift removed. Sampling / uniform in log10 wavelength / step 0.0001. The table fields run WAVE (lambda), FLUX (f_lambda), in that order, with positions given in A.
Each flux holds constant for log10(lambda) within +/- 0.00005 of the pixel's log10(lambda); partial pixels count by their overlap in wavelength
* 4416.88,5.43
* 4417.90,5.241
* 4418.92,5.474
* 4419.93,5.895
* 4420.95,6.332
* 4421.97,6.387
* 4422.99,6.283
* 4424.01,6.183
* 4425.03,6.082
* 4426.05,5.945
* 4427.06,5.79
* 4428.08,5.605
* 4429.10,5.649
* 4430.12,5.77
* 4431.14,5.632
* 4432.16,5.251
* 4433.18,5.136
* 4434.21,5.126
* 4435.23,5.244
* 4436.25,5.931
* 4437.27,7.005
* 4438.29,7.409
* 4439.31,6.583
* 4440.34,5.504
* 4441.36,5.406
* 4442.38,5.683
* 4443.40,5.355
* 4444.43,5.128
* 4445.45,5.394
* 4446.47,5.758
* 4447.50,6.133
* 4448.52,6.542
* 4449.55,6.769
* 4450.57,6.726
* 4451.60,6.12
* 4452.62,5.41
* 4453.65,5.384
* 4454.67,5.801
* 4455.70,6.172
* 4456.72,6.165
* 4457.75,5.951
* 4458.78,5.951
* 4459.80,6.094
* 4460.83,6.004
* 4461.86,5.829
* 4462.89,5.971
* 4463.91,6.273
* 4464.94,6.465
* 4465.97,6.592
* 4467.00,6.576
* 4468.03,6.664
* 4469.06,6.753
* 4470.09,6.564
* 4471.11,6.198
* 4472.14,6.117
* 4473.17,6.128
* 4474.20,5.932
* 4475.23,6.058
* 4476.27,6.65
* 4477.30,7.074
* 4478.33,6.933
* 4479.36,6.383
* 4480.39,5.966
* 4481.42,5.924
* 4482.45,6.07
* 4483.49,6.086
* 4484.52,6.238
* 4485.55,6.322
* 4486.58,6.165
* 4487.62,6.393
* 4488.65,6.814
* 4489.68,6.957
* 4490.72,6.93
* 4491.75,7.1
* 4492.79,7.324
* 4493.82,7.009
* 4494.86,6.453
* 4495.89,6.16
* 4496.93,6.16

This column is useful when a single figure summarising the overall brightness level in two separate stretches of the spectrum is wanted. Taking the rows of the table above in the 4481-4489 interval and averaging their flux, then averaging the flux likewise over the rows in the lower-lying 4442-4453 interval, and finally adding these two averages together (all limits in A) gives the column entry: 12.2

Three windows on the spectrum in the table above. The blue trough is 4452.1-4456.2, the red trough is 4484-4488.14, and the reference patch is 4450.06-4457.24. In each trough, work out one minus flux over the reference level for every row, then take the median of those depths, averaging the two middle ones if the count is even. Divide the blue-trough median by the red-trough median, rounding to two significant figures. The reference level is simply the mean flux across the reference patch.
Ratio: -1.2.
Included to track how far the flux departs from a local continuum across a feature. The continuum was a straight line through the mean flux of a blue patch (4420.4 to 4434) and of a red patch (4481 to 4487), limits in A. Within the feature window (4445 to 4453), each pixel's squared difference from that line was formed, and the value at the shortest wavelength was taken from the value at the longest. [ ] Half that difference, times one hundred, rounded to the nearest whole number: 1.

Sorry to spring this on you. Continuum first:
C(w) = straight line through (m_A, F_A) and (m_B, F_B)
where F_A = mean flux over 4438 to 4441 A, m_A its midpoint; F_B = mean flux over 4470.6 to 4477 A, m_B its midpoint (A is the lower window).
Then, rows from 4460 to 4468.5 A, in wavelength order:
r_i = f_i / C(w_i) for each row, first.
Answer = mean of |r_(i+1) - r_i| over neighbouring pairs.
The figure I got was 0.024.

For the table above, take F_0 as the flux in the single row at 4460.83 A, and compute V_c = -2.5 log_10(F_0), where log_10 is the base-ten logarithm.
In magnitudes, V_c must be -1.95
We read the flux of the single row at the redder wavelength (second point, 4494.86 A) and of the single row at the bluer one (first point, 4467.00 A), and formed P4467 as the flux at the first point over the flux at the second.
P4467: 1.02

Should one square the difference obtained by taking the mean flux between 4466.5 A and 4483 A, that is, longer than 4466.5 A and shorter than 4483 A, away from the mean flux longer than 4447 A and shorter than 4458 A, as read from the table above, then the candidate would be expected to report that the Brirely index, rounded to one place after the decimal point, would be 0.1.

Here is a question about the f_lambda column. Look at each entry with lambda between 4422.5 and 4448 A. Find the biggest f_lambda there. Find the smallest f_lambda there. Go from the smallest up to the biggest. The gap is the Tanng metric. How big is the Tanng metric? 2.3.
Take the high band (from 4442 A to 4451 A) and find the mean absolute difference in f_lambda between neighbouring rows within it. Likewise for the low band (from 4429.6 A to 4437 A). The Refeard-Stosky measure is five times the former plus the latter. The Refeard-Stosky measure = 1.6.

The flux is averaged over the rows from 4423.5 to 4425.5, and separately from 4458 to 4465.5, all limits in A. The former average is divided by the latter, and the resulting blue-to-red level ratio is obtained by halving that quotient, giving 0.504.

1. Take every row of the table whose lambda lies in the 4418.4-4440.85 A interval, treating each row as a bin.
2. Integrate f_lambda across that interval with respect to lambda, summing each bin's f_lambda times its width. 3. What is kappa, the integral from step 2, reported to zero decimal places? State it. 133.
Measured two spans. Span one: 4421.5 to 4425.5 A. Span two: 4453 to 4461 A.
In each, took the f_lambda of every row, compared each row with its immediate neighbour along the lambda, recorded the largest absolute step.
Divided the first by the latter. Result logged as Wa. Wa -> 0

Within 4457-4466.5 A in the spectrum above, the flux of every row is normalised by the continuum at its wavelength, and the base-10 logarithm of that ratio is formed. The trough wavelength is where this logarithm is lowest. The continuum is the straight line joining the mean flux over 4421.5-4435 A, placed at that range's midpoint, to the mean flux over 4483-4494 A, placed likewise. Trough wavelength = 4461.86 A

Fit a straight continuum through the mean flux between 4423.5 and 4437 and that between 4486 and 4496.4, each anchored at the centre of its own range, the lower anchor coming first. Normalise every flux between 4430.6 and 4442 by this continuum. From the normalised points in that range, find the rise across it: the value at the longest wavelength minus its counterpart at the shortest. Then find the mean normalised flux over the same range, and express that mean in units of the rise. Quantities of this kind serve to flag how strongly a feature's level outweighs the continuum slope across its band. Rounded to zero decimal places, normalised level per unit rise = -15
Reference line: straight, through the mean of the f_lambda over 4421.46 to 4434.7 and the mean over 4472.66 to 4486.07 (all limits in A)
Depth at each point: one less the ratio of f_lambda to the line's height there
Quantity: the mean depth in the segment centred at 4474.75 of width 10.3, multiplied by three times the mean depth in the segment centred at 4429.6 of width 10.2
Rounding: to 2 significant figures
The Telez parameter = -0.0023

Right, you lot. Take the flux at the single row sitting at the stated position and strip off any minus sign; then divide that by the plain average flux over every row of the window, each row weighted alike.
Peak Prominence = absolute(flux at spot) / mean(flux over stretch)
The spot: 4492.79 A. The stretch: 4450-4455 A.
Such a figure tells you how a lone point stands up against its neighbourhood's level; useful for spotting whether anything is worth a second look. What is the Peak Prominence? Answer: 1.24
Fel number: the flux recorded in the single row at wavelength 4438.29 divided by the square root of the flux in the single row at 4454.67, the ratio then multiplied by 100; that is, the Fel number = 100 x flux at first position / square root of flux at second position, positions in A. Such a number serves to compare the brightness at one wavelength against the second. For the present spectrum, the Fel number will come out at 308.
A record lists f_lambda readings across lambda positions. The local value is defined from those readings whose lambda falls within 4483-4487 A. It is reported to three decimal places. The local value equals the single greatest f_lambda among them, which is 6.322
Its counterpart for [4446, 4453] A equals 6.769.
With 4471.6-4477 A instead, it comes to 6.650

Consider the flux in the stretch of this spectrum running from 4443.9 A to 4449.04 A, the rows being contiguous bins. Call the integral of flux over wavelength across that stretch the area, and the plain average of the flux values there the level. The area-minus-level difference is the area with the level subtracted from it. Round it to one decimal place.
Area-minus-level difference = 23.9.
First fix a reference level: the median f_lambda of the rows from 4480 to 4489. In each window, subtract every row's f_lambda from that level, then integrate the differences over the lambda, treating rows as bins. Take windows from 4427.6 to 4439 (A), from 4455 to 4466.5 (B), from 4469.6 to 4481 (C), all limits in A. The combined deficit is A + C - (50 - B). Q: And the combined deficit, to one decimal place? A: -47.8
